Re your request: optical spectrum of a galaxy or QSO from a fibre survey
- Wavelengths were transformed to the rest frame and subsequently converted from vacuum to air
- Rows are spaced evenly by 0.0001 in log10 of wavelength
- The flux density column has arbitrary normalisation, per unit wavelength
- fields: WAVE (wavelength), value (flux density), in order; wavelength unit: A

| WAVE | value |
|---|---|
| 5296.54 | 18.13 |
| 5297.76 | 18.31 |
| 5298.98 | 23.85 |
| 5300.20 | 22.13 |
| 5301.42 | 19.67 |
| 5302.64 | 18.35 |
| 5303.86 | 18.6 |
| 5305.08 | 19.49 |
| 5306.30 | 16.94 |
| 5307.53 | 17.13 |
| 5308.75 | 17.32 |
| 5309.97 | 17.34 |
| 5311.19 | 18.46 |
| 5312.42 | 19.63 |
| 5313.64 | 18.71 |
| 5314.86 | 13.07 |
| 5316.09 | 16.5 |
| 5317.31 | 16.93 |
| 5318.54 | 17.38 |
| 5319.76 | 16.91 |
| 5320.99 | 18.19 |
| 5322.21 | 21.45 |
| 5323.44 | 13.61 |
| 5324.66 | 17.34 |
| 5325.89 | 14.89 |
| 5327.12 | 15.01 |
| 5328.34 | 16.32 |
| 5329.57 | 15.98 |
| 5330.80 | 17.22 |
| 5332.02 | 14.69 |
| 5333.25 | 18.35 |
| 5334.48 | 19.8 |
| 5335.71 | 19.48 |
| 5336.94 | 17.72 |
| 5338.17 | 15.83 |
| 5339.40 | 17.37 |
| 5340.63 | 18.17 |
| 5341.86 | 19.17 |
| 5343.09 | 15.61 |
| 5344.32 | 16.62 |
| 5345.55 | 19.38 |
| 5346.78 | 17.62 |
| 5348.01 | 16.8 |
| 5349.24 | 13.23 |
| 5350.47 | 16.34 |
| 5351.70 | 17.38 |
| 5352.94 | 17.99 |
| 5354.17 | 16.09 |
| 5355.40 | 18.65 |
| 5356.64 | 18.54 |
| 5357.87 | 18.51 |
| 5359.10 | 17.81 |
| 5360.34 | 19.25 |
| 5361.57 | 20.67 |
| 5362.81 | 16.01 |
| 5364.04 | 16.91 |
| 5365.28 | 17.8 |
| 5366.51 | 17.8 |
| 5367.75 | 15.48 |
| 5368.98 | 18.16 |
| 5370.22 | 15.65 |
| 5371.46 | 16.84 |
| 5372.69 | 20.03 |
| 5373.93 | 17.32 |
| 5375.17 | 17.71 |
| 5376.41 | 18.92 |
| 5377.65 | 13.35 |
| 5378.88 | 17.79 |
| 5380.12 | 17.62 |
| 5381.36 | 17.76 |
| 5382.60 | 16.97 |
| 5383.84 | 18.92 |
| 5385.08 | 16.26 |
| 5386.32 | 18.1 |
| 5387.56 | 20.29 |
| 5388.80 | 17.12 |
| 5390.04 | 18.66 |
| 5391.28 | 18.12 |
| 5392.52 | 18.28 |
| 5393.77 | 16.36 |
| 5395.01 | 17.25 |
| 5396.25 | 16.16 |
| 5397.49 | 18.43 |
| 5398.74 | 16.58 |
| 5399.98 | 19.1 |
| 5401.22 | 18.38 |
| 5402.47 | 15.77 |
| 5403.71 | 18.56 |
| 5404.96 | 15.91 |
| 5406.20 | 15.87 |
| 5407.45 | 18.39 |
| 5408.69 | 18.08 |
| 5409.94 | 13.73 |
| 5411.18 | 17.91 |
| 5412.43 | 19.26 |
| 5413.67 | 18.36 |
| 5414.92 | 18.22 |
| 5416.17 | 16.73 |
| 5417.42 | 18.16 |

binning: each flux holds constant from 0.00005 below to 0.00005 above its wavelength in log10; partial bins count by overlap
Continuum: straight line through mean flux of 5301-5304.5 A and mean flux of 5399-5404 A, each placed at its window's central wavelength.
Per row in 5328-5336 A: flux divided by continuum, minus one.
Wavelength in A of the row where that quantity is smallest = 5332.02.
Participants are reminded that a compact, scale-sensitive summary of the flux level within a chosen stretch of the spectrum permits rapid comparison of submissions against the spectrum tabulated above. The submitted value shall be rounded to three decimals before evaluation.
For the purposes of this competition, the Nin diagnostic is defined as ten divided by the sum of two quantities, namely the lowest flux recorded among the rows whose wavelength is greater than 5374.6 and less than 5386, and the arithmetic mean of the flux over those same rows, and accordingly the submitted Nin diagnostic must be 0.327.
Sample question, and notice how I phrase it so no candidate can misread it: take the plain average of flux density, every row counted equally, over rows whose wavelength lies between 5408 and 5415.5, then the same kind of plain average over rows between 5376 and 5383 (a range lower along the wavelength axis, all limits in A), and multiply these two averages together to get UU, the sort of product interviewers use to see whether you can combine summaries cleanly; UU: 300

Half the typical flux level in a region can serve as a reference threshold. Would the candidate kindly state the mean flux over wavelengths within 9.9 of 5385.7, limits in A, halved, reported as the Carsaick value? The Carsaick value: 8.81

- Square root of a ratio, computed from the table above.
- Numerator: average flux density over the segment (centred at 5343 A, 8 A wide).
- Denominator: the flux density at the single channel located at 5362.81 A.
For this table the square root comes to 1.05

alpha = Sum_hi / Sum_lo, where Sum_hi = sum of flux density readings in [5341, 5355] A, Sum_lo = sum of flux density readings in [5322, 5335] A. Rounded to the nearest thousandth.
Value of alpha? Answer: 1.009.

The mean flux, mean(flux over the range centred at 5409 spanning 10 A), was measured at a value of 17.2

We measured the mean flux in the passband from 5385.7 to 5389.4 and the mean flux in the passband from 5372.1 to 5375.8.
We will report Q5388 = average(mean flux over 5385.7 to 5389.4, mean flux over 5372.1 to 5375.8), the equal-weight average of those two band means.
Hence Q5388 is 18.4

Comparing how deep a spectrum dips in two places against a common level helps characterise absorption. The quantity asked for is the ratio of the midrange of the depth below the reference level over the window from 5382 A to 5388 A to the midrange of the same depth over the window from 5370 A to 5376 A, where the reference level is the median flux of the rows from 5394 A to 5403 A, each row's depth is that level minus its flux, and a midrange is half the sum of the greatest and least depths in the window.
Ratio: 1.7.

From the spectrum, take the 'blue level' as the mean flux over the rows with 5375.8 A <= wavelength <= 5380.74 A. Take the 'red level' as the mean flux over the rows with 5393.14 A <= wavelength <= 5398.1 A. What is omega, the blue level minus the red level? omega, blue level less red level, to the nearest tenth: -0.1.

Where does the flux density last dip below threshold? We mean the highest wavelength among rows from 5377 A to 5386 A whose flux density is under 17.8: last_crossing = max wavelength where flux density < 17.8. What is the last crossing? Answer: 5385.08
